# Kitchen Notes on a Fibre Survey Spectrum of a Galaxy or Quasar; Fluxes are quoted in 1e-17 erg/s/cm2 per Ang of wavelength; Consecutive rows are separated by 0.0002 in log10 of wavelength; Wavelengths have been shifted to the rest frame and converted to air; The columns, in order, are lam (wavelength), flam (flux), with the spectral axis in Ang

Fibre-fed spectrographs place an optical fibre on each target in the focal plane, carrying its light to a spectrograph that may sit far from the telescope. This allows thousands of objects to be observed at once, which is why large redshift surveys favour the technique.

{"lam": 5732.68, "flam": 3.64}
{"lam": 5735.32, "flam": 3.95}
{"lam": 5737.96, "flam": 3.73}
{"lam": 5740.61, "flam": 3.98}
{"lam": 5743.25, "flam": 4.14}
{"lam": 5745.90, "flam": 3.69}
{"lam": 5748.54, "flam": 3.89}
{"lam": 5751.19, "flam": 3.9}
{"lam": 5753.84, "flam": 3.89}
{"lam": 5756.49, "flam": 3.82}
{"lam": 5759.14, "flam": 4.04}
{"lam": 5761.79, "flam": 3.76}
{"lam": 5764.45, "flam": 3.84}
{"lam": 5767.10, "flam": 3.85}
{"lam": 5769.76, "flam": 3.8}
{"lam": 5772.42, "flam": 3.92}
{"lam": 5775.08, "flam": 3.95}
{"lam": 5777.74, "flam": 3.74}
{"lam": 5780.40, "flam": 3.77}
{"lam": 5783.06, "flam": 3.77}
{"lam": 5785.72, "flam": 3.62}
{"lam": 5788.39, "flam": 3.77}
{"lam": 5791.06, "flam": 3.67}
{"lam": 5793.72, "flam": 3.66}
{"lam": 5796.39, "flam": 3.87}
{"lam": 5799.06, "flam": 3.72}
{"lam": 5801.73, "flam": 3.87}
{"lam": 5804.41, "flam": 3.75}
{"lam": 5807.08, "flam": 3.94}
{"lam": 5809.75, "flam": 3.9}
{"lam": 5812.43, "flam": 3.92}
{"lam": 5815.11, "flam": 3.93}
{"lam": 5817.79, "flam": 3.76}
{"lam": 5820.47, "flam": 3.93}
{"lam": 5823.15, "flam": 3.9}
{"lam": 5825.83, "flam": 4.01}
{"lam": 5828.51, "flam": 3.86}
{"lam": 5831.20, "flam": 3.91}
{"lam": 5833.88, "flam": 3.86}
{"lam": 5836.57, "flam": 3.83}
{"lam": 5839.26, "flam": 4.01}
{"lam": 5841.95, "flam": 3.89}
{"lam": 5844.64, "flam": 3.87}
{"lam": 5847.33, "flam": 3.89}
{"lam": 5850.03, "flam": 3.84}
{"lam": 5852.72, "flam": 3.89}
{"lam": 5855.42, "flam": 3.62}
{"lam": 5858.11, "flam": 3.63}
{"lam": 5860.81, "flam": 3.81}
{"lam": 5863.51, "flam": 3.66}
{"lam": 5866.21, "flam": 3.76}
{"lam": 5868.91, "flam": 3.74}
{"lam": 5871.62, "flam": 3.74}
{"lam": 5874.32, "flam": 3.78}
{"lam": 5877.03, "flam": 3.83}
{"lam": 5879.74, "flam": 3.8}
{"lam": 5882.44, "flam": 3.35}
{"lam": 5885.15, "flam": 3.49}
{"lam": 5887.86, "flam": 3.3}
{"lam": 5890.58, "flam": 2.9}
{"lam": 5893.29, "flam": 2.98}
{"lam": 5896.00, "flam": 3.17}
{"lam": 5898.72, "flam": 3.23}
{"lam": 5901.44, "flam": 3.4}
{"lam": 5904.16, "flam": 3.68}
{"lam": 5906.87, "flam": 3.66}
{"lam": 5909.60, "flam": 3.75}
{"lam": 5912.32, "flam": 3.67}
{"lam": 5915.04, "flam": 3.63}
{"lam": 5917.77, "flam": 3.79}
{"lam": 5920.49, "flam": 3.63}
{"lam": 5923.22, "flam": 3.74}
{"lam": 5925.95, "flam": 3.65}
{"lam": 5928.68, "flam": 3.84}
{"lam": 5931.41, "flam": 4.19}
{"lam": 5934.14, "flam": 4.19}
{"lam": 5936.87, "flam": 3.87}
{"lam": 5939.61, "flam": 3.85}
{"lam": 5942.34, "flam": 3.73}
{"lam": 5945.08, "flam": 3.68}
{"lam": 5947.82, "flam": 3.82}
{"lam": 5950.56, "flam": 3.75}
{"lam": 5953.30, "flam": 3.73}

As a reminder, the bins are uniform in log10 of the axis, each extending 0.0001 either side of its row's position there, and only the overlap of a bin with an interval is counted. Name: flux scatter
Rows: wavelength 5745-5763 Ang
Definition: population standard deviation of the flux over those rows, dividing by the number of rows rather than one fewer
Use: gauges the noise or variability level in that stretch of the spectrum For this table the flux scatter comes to 0.10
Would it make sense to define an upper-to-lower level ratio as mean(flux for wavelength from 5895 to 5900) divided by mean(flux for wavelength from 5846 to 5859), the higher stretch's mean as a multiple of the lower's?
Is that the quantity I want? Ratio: 0.85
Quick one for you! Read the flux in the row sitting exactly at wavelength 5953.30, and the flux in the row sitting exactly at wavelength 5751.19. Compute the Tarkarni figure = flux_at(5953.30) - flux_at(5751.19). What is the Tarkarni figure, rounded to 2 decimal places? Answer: -0.17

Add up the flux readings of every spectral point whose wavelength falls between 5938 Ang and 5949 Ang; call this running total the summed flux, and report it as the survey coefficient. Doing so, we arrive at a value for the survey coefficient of 15.1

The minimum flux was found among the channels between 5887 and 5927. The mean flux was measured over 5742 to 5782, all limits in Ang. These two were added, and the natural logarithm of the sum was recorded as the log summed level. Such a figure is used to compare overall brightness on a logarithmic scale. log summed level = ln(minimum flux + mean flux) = 1.91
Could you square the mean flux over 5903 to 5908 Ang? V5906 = 13.5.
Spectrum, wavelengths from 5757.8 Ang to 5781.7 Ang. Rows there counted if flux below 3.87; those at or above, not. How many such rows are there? 6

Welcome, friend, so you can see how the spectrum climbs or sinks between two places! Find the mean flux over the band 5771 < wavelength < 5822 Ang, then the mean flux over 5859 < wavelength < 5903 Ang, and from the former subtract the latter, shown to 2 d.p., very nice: 0.32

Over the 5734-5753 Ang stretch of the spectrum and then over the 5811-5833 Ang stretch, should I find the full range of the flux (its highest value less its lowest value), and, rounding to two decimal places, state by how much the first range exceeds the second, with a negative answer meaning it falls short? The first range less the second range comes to 0.20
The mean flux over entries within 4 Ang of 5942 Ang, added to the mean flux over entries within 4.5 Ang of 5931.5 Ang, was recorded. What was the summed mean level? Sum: 7.8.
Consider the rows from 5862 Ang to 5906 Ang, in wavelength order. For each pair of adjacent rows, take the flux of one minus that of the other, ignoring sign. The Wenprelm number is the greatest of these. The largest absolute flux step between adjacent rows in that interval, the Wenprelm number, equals 0.450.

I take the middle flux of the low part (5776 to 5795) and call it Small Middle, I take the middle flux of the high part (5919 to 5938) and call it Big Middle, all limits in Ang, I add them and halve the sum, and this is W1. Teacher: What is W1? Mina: 3.79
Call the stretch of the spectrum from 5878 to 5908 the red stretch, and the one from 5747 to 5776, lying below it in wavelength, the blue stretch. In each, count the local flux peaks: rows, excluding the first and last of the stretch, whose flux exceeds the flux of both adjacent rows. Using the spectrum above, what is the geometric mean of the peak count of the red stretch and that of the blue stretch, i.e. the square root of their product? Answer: 2.4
